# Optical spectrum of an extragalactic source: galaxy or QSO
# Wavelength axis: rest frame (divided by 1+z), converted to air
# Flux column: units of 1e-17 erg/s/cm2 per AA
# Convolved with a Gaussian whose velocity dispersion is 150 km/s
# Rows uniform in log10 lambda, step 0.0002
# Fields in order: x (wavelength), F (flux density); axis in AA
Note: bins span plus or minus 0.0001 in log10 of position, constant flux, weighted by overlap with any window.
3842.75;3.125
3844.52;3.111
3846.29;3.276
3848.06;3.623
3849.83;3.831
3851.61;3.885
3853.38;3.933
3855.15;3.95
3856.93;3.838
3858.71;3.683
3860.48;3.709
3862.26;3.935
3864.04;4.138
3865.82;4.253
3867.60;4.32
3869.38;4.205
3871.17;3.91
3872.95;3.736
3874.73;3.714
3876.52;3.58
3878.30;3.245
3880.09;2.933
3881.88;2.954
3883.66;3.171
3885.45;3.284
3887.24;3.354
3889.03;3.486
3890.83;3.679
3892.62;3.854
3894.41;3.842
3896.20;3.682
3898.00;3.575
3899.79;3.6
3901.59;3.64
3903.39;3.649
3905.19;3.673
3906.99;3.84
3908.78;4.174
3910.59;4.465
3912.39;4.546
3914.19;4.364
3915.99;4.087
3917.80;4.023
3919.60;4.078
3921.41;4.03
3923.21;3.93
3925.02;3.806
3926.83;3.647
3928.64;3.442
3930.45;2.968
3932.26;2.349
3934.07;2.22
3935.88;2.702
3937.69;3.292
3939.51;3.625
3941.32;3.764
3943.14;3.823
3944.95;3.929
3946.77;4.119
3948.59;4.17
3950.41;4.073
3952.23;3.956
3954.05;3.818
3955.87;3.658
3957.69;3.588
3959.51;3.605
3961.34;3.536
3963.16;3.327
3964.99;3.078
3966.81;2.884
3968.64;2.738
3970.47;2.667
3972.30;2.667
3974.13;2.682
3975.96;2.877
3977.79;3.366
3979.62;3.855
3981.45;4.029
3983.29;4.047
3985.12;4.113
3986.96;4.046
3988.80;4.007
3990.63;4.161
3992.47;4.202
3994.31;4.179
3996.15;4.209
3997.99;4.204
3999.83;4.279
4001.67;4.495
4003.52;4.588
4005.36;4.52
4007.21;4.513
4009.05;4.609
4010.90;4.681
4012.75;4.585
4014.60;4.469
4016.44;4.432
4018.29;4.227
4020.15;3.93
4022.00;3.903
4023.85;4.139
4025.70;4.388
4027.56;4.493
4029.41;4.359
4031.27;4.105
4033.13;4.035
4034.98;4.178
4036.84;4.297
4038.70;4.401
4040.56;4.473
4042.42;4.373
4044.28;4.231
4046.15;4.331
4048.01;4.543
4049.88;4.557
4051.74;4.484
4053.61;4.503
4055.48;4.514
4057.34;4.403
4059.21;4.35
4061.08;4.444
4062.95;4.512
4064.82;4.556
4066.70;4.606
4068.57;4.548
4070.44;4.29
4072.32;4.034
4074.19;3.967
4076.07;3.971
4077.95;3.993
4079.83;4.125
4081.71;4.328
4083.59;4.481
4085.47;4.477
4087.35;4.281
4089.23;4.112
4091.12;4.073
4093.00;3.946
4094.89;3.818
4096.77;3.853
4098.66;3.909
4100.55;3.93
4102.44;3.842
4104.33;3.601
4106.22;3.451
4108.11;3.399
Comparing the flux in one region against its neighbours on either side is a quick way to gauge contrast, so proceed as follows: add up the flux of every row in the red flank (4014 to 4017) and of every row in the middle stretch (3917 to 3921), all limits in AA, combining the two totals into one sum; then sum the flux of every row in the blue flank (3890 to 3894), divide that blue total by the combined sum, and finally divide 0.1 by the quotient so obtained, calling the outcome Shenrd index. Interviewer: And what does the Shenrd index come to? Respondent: 0.226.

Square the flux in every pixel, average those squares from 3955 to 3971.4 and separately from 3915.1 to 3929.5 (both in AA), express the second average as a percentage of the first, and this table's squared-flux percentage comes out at 143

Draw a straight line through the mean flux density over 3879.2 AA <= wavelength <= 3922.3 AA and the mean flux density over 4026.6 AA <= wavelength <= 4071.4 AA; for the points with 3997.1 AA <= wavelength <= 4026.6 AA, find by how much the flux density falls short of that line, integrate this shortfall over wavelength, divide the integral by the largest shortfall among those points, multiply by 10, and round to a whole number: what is -106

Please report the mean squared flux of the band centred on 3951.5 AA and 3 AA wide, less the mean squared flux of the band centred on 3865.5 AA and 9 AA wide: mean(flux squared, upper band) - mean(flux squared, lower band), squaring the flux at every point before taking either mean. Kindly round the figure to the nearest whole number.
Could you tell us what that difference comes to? -1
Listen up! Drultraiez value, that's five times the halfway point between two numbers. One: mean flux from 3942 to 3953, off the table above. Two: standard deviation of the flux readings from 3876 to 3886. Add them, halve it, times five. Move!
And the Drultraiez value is 10.6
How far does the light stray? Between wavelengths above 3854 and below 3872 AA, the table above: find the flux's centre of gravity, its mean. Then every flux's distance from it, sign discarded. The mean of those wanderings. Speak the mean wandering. 0.188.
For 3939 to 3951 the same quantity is 0.164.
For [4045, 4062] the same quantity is 0.068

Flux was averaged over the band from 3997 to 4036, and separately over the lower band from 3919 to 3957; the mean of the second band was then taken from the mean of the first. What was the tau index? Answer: 0.75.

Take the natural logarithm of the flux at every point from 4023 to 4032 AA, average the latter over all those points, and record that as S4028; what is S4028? 1.46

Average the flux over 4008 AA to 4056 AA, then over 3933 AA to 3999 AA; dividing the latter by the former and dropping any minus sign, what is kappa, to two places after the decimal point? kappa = 0.82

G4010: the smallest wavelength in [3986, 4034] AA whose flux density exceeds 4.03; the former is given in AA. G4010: 3986.96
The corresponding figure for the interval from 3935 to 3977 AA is 3946.77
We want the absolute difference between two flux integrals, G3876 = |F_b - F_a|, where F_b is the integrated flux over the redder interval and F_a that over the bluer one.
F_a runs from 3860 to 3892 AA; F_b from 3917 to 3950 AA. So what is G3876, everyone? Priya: 1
